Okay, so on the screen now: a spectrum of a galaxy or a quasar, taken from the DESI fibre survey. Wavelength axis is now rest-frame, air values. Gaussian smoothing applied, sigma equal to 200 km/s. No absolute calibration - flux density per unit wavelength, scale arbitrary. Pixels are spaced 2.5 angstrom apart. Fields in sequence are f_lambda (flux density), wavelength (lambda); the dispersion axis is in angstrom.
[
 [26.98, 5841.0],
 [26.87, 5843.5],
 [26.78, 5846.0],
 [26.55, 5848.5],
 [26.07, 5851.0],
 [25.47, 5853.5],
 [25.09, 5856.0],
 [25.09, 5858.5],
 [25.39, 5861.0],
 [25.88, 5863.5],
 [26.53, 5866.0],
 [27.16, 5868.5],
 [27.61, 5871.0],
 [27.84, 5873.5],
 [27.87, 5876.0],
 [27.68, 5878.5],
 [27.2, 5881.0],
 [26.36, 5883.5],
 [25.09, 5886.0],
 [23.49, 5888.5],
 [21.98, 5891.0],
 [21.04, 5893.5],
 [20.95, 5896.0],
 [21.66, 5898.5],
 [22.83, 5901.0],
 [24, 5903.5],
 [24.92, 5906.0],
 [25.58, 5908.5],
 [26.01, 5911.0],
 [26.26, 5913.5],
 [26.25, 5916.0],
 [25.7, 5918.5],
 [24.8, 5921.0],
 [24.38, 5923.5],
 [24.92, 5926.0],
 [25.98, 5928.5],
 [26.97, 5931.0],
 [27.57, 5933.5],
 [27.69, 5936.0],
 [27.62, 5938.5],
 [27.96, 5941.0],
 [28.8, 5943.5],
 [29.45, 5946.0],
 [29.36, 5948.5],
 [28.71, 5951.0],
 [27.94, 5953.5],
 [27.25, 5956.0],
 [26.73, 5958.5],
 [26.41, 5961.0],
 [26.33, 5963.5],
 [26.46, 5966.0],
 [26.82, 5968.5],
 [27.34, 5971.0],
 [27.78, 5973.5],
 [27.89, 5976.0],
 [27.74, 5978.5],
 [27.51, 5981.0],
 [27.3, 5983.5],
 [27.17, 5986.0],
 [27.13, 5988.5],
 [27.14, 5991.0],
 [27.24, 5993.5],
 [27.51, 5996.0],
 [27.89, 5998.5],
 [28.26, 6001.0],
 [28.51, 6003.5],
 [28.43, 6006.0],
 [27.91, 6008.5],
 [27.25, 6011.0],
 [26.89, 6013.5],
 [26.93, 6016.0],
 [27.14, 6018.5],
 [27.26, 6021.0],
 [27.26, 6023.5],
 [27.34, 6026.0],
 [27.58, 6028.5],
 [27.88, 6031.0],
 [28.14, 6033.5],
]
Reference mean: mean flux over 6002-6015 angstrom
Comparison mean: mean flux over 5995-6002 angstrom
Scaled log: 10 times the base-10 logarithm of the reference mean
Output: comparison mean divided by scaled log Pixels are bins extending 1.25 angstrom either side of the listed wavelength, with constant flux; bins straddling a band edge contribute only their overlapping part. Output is 1.93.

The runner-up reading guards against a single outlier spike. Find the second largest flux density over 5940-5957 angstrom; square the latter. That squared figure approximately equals 862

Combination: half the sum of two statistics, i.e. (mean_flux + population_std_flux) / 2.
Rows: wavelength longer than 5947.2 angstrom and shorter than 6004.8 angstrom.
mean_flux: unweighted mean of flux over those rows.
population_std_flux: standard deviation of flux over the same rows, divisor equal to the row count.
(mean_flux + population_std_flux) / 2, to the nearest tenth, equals 14.1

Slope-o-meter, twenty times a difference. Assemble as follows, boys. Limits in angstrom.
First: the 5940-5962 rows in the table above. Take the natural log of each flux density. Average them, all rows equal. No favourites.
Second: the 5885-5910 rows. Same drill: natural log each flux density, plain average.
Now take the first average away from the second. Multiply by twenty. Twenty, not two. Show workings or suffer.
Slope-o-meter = -4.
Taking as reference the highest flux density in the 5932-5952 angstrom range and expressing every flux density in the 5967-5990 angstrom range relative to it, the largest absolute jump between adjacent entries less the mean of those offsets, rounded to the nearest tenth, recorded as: 2.6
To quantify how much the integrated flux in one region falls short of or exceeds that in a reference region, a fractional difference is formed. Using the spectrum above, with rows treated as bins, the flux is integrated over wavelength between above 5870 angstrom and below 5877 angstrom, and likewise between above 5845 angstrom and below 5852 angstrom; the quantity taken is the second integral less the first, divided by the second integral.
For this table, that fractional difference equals -0.05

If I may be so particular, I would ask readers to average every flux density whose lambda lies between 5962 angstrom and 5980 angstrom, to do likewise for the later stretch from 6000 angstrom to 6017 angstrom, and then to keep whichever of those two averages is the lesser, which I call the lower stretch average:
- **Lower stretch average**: 27.2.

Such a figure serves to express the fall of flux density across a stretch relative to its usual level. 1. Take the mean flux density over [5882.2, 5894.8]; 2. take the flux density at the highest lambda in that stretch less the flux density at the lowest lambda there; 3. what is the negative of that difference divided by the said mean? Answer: 0.23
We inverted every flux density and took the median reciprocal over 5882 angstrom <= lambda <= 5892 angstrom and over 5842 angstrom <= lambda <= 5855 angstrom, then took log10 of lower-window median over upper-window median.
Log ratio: -0.04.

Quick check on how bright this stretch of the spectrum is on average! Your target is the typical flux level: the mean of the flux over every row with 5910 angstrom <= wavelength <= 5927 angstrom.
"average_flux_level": 25.5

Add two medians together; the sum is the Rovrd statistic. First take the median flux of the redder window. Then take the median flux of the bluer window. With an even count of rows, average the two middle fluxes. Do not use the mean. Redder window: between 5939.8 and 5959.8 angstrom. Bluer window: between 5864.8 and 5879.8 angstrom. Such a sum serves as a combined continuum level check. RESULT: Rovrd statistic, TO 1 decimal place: 56.0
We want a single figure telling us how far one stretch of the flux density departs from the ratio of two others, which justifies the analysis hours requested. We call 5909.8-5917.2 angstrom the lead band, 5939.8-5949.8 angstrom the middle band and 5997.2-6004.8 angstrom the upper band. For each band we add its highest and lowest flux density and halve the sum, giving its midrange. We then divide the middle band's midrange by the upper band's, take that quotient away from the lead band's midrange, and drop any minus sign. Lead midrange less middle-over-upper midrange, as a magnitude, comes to 25.1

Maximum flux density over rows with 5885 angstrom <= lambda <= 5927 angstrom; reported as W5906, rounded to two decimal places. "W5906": 26.26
